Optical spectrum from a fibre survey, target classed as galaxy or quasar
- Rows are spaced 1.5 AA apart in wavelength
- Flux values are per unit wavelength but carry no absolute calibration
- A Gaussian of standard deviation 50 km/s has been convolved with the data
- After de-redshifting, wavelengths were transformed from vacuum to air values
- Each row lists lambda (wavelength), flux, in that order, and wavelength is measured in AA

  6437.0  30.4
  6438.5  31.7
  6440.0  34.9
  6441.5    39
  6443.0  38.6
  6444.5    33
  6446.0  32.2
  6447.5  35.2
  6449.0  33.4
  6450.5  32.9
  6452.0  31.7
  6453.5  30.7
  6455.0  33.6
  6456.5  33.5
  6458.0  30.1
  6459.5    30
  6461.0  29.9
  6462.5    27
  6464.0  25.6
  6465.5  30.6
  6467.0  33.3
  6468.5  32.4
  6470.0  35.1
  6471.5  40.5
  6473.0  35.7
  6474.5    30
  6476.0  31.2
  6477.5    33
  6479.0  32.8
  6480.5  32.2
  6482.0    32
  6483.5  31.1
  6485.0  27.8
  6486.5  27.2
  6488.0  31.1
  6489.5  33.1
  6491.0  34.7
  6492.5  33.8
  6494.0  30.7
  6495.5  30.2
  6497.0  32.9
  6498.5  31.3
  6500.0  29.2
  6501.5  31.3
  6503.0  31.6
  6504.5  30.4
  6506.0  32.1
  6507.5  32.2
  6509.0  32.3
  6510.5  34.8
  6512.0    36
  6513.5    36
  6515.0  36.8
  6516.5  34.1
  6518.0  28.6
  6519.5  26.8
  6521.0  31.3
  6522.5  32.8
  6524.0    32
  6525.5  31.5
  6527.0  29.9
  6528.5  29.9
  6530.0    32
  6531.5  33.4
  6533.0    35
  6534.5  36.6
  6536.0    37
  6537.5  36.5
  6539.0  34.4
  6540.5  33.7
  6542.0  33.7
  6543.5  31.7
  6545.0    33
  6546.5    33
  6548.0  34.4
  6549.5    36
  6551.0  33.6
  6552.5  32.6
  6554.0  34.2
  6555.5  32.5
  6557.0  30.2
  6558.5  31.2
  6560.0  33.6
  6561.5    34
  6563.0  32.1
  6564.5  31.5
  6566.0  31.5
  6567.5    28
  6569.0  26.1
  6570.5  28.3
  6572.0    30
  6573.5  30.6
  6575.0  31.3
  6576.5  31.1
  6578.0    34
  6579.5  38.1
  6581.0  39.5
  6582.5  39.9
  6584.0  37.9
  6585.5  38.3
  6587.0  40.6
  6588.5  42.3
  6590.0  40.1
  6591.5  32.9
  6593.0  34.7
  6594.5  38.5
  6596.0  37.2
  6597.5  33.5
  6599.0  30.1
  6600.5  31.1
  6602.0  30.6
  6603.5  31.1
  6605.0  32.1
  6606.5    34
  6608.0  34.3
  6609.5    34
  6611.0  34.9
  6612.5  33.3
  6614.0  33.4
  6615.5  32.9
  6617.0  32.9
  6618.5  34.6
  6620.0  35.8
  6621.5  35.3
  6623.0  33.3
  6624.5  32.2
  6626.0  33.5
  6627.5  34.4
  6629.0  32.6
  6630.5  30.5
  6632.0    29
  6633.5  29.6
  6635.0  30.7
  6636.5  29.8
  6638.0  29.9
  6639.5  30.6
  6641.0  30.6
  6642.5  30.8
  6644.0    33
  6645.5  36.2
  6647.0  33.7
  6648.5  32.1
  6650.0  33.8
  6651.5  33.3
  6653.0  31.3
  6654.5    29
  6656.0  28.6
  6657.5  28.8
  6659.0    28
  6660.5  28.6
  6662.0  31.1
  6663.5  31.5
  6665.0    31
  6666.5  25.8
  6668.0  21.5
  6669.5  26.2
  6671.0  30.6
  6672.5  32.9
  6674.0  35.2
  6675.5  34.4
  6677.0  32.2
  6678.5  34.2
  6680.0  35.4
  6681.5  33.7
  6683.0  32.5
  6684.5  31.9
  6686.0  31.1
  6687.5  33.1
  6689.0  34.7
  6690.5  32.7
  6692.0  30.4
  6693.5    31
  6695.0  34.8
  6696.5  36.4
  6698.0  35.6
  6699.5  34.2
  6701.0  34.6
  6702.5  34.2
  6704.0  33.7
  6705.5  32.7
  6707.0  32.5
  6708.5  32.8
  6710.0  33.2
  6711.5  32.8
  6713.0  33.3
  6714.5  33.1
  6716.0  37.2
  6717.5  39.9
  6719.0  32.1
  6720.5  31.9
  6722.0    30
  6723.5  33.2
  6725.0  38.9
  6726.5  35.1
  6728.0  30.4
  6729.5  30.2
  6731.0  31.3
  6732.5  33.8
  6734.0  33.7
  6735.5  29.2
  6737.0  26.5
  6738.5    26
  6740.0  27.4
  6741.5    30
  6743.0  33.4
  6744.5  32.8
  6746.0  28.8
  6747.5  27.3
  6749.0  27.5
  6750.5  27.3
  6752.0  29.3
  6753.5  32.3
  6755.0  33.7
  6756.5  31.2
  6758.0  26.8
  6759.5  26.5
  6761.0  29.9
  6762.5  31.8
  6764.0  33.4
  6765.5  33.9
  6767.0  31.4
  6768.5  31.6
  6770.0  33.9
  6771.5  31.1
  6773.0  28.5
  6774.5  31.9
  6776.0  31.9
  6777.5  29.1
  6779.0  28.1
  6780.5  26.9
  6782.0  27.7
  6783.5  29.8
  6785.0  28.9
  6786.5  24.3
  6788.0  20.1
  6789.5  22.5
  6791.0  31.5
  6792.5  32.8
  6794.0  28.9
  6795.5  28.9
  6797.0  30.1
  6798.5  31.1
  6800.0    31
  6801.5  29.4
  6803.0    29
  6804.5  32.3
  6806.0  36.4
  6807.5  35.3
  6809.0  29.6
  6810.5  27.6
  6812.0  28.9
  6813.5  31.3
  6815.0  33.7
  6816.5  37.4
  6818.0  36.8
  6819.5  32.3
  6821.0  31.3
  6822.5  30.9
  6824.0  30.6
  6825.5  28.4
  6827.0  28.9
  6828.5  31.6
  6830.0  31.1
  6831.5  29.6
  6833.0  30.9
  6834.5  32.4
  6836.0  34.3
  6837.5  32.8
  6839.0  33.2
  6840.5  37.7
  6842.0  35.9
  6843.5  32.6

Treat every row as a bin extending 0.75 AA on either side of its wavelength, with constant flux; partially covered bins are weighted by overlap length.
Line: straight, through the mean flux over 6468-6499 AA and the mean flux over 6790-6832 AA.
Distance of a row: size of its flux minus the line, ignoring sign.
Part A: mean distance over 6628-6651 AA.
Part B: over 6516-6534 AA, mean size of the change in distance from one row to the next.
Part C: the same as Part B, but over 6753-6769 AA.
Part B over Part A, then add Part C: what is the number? 2.6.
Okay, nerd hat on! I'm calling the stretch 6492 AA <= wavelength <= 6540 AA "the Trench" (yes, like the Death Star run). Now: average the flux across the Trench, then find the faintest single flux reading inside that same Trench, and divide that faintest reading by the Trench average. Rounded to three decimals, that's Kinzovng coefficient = 0.822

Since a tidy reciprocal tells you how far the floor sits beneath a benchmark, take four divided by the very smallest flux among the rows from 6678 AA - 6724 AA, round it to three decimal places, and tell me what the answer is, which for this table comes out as 0.133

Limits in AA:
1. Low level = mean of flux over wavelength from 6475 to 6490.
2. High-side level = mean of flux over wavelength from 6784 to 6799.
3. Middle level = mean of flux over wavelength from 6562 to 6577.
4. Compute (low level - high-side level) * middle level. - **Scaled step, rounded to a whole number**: 97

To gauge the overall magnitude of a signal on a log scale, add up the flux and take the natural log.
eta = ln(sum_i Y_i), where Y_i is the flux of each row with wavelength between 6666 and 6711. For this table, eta 6.9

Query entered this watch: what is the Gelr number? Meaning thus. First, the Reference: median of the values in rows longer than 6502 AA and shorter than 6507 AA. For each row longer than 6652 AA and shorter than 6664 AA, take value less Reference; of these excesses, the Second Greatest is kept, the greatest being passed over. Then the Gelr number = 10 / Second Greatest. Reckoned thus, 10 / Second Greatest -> -33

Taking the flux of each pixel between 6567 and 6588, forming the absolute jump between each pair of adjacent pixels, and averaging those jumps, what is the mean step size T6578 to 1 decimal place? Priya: 1.6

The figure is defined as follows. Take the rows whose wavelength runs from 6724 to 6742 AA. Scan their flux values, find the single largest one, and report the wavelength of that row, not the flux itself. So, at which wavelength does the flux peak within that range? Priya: 6725.0 AA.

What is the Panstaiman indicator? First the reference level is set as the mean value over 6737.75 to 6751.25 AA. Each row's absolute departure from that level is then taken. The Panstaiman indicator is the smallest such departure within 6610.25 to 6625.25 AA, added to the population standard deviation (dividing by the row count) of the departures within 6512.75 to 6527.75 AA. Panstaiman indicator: 5.6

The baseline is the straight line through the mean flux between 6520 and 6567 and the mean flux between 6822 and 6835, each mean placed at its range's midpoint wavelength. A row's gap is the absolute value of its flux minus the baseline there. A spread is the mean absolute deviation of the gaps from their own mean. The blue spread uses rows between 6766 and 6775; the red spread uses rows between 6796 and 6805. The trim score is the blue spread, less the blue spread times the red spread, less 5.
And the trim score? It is -4.6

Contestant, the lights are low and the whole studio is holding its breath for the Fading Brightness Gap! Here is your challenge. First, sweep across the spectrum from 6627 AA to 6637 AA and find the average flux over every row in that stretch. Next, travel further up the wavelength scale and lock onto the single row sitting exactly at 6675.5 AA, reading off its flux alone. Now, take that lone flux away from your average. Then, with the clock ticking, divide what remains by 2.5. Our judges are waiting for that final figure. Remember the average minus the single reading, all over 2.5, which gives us -1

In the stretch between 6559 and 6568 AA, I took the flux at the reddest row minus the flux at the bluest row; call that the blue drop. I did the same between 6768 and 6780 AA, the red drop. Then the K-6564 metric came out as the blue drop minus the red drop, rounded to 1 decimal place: -2.1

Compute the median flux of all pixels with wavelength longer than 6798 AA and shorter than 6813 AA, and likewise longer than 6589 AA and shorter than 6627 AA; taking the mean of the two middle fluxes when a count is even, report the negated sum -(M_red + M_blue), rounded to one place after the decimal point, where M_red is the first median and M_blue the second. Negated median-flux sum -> -63.8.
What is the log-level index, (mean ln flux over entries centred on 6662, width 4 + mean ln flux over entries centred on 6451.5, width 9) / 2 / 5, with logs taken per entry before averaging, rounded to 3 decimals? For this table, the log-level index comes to 0.691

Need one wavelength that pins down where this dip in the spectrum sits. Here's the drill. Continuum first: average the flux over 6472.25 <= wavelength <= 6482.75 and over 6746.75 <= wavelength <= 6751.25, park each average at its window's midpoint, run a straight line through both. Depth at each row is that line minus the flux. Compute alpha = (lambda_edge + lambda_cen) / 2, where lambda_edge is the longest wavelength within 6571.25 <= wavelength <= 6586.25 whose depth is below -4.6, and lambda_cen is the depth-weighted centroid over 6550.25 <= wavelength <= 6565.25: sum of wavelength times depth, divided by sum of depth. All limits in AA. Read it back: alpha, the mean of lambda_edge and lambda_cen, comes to 6571.3 AA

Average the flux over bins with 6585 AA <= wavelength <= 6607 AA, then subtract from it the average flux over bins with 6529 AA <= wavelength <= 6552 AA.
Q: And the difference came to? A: 0.9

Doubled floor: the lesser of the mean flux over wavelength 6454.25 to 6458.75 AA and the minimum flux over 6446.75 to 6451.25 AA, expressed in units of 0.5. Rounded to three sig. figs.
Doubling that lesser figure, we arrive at 64.8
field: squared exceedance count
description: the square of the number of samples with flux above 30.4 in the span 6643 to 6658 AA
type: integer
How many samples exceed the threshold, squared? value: 49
